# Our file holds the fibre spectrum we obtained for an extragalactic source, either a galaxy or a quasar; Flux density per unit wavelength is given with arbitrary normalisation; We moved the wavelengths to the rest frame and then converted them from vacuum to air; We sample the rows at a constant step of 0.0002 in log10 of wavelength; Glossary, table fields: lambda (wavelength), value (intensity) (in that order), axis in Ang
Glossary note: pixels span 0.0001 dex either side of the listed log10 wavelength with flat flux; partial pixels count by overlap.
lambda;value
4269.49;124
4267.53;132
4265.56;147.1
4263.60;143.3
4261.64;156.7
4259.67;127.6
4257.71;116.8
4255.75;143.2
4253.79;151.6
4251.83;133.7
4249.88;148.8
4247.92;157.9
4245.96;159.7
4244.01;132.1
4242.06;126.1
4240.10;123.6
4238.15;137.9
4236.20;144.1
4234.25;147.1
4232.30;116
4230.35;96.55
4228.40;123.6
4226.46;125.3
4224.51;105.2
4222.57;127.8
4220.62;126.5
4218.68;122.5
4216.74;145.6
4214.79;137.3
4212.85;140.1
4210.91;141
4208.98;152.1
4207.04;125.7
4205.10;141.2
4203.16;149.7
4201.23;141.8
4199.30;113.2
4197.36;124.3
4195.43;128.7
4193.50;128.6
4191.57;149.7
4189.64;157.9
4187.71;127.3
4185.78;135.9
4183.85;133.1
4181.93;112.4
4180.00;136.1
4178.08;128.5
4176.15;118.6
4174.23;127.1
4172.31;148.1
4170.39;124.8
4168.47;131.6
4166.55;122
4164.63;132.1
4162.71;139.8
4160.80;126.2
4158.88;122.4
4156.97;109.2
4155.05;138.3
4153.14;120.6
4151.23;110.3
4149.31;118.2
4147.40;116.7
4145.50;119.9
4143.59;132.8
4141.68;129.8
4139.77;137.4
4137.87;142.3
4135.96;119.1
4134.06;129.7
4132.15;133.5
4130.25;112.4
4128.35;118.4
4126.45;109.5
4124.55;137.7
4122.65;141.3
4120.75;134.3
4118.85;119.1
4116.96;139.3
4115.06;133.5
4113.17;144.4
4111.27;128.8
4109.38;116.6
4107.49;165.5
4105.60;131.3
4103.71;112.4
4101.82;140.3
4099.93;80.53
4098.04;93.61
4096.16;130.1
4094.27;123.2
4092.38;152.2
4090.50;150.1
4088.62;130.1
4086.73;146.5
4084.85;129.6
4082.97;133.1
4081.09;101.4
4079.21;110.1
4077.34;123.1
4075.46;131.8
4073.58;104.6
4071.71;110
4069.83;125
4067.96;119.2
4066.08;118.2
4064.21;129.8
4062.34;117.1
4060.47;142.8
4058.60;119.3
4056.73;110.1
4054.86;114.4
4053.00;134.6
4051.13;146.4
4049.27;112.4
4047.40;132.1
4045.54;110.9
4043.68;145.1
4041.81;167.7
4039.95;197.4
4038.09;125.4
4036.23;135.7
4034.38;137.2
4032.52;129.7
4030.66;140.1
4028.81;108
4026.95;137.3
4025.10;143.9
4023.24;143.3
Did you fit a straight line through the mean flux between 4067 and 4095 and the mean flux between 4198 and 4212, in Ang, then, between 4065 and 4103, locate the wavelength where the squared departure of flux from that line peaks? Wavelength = 4099.93 Ang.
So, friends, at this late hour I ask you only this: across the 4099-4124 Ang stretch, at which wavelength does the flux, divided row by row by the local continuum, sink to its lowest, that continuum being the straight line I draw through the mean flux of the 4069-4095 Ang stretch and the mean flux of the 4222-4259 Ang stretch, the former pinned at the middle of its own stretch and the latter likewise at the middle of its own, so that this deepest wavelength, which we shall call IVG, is 4099.93 Ang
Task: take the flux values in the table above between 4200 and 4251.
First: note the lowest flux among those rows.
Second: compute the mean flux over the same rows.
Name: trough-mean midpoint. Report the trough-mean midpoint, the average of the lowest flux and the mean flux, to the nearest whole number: 115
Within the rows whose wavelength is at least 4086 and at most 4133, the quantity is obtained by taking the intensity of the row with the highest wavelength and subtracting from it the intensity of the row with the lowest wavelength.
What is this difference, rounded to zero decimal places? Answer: -13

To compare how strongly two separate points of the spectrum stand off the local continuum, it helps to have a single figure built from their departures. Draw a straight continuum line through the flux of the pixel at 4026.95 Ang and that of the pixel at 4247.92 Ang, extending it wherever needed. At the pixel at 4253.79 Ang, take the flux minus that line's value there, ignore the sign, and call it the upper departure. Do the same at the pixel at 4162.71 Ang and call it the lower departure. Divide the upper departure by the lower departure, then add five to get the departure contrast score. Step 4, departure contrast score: 5.7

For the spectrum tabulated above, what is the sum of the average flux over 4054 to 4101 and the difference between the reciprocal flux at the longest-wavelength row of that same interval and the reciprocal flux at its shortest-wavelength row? 122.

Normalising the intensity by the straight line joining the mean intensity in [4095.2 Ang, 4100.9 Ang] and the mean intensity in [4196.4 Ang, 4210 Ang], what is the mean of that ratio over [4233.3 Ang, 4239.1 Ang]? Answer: 0.98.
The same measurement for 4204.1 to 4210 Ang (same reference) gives 1.02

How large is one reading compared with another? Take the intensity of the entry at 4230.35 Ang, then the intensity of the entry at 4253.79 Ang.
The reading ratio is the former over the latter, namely 0.64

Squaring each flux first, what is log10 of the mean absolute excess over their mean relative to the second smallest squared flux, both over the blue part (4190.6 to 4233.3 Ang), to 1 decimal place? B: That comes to -0.6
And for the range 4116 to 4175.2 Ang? -0.7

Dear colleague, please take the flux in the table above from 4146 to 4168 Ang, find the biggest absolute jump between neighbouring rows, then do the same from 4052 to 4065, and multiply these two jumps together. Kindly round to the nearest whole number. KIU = 748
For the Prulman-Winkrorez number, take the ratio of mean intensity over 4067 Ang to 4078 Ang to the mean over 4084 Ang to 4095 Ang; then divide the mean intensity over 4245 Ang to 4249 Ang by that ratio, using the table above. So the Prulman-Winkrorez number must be 185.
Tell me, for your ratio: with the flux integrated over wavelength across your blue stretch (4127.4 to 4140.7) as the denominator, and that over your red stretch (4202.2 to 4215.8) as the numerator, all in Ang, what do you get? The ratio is 1.13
